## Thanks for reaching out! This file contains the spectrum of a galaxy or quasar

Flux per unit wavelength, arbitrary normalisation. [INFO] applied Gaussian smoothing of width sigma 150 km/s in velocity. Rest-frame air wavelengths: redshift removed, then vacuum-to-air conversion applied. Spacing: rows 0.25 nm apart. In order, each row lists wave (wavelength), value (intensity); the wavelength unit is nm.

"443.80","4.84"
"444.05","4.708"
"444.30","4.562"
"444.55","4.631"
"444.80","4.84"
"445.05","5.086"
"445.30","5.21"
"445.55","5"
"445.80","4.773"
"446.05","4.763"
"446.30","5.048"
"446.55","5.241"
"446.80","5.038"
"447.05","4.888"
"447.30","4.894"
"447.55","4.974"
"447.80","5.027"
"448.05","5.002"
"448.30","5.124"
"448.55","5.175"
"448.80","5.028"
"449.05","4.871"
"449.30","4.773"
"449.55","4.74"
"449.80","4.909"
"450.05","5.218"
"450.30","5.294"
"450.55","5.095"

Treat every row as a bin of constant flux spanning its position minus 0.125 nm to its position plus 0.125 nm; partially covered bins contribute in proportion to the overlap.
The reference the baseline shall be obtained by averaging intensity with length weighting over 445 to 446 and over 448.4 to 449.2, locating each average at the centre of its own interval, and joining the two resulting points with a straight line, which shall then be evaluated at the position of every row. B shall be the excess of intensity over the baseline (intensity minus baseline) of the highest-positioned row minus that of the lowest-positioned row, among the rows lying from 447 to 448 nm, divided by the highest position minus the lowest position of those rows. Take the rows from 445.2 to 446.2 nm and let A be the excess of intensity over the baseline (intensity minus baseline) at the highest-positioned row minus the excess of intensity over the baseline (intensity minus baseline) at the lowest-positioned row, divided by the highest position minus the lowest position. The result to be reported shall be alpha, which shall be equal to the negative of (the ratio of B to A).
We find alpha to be 0.3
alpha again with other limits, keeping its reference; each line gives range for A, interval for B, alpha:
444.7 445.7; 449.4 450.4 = -3.6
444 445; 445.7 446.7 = -3.7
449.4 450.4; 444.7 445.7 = -0.3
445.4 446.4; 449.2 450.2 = -10.5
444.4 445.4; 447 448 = -0.2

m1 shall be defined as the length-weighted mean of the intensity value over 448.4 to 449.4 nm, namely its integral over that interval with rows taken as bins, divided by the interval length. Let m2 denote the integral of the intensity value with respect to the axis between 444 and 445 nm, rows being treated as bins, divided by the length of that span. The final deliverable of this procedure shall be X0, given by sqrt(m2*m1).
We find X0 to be 4.84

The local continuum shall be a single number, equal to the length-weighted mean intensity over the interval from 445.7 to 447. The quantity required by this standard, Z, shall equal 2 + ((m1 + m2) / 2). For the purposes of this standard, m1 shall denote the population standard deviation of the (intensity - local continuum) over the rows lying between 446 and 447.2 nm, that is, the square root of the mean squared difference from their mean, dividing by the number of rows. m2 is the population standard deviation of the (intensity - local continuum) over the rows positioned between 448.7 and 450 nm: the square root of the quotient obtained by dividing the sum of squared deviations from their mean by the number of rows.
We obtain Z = 2.13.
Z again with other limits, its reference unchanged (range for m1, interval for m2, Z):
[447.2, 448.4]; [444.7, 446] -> 2.12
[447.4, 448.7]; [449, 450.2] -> 2.12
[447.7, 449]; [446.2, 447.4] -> 2.10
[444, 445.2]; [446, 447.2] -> 2.17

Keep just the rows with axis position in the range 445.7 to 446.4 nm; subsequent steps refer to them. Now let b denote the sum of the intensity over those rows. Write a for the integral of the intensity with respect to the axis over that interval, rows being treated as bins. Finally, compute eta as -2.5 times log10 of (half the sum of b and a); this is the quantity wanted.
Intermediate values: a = 3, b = 15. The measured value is -2.4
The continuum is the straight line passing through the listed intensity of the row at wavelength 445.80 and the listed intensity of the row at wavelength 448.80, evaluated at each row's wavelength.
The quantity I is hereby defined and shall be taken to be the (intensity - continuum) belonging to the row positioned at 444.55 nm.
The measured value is -0.04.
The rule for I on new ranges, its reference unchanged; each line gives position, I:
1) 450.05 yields 0.08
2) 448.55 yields 0.17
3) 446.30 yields 0.23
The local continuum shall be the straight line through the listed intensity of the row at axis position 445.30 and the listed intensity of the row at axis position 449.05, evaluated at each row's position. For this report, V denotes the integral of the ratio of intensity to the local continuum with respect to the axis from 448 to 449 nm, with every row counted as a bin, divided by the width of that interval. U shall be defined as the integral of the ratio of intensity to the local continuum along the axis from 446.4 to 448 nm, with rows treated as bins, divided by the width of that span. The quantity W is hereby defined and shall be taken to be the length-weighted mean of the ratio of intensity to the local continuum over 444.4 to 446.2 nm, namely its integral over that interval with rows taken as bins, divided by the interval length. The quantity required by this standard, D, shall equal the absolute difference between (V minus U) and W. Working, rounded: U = 0.99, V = 1.03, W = 0.94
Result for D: 0.90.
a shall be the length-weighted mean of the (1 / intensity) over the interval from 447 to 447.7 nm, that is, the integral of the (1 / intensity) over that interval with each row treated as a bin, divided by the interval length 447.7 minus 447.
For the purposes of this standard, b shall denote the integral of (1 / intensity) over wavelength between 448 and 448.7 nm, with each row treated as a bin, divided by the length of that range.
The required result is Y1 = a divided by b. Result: 1.04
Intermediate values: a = 0.203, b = 0.196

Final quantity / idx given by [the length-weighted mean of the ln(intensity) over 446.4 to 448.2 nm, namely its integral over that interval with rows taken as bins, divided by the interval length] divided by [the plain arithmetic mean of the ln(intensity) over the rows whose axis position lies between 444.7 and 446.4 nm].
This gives 1.01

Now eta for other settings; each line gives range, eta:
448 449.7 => -3.3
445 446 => -2.7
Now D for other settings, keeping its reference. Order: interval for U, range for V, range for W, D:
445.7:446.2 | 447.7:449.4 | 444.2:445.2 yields 0.82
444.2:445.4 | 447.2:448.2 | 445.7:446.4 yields 0.87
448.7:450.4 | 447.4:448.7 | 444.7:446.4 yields 0.97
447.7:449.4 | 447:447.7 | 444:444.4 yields 0.91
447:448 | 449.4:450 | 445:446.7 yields 0.95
